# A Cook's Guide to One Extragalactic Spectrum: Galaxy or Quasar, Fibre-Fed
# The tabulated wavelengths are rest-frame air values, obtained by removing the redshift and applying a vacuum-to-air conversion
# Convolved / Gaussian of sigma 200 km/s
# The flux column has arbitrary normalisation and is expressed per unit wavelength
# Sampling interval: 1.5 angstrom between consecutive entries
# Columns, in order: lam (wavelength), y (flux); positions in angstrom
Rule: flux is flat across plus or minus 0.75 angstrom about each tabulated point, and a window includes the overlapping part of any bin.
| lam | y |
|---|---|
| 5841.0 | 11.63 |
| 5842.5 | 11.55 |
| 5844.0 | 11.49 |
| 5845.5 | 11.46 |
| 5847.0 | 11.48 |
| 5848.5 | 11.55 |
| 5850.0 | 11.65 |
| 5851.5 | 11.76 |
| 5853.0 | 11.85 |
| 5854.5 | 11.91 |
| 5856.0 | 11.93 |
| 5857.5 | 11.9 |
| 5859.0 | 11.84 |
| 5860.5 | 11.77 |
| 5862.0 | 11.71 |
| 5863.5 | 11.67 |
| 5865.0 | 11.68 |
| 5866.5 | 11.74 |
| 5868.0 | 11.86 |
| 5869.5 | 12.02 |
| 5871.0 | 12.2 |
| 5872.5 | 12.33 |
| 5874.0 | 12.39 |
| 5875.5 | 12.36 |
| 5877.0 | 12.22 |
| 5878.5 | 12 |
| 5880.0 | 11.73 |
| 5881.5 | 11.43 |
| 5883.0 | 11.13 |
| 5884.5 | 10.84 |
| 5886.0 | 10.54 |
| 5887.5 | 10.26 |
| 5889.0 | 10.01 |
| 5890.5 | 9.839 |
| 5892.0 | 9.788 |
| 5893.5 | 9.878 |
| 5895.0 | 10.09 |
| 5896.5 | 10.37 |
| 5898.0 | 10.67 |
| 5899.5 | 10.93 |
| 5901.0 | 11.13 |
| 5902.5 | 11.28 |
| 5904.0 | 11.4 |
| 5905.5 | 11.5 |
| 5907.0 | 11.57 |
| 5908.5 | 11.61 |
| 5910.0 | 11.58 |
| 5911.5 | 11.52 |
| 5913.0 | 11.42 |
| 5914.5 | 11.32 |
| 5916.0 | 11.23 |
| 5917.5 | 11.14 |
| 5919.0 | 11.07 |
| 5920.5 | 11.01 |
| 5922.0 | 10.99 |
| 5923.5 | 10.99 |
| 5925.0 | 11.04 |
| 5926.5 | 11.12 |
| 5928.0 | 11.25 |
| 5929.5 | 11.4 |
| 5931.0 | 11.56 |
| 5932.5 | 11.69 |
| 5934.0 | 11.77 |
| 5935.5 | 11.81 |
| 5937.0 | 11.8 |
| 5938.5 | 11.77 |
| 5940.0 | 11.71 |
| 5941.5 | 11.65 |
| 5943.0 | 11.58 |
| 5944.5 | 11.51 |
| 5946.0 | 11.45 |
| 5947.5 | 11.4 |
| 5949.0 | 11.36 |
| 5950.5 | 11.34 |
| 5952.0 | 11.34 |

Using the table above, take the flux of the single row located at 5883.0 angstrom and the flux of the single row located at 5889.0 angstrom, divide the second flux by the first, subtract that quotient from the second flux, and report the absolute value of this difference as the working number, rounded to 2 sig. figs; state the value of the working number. 9.1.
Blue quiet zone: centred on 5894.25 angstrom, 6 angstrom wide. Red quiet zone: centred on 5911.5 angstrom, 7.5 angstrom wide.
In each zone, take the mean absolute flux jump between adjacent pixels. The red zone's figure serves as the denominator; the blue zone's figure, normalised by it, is 2.7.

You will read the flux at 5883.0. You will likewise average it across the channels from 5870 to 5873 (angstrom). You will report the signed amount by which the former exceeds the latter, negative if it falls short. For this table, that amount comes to -1.1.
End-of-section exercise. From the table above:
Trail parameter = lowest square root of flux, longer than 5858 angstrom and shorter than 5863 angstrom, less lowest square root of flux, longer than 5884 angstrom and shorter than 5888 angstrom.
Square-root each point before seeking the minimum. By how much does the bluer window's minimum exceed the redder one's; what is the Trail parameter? 0.22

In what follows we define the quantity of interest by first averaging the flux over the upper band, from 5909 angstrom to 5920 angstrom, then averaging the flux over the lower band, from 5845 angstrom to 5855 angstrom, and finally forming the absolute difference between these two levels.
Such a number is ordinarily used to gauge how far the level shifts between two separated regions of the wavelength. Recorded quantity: 0.34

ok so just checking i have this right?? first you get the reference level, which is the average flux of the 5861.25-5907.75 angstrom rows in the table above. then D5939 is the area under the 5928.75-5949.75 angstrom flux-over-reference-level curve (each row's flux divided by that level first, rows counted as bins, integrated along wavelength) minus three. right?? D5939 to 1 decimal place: 18.7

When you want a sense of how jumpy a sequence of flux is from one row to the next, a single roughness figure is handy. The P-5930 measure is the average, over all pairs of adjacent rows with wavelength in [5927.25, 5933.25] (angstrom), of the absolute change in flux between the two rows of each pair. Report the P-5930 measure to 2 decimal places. 0.15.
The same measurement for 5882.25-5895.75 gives 0.21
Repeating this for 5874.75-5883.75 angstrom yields 0.25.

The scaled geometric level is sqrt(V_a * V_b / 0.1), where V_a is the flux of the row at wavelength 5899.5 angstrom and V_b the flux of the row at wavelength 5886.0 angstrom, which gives 34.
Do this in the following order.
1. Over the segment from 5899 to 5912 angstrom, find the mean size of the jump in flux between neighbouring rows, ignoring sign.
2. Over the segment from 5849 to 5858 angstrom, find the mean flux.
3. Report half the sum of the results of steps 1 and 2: 5.96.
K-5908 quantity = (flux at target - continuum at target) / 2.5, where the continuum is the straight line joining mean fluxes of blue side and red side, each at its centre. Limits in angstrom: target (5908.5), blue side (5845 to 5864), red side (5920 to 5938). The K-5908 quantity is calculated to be 0.1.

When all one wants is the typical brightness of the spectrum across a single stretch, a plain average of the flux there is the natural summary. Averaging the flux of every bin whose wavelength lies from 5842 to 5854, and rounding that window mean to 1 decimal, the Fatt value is 11.6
